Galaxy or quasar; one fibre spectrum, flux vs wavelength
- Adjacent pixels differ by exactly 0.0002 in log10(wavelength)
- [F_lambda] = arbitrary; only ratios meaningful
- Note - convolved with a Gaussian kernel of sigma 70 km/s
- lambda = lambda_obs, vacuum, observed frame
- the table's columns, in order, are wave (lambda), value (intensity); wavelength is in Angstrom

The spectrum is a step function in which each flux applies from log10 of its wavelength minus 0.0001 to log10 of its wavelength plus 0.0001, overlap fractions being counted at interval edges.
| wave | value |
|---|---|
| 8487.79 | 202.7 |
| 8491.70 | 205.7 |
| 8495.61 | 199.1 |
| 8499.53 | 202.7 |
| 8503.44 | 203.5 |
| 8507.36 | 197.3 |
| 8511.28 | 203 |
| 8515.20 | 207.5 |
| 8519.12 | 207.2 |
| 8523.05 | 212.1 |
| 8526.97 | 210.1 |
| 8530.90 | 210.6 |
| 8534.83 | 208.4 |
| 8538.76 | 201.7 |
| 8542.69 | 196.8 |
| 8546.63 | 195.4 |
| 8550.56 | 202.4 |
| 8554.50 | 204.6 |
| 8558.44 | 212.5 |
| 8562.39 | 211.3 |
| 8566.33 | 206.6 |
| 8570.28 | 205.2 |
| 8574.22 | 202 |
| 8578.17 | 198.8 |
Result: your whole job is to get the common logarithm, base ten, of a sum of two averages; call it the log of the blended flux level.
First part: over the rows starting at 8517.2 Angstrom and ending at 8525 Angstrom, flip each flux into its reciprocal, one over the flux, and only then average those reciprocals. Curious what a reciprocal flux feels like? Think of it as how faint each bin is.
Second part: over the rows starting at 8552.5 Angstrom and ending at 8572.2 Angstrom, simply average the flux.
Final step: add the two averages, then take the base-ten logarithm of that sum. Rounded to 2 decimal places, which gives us 2.32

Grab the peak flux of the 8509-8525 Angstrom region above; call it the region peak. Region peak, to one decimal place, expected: 212.1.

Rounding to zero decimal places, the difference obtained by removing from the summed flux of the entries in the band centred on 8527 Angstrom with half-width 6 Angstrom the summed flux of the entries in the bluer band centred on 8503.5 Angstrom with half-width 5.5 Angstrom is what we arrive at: 29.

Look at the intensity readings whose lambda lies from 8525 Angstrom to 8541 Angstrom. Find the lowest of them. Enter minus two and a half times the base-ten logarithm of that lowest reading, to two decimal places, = -5.76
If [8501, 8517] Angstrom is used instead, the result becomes -5.74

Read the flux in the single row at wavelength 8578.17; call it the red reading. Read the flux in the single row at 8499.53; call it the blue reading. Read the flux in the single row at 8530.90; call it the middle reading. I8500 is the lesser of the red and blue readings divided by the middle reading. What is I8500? 0.94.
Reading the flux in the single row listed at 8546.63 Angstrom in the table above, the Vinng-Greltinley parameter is 195.4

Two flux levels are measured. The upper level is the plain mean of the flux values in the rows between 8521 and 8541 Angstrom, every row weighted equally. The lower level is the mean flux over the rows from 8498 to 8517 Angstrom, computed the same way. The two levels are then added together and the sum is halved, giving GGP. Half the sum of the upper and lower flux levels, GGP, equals 206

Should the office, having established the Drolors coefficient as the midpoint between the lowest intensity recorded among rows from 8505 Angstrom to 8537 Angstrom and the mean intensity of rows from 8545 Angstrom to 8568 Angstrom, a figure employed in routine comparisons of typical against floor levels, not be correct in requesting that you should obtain 201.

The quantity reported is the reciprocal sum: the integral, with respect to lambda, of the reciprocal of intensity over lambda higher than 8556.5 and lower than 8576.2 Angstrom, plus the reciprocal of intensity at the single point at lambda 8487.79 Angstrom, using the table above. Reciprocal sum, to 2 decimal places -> 0.10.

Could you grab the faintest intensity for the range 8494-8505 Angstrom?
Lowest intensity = 199.1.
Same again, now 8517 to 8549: 195.4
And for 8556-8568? 206.6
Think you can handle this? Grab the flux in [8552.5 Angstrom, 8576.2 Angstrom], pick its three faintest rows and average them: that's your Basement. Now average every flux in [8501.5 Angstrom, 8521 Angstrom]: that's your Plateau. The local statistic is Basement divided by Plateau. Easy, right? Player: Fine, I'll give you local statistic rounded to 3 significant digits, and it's 1.00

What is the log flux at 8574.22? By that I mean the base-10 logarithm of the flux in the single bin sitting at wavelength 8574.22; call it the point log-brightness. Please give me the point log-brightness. 2.305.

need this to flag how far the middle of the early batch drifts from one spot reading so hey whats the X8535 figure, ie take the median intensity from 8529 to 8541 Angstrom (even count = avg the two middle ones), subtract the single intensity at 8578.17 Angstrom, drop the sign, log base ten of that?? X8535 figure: 0.98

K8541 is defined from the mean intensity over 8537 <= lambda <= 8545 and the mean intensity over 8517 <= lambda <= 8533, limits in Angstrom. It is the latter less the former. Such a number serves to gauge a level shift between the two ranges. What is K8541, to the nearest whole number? 11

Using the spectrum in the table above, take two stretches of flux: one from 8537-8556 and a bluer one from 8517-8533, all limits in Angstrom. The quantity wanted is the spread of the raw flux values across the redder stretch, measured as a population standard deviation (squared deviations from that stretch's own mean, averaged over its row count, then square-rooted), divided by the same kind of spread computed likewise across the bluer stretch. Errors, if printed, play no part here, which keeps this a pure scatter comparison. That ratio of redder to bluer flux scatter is 2.0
